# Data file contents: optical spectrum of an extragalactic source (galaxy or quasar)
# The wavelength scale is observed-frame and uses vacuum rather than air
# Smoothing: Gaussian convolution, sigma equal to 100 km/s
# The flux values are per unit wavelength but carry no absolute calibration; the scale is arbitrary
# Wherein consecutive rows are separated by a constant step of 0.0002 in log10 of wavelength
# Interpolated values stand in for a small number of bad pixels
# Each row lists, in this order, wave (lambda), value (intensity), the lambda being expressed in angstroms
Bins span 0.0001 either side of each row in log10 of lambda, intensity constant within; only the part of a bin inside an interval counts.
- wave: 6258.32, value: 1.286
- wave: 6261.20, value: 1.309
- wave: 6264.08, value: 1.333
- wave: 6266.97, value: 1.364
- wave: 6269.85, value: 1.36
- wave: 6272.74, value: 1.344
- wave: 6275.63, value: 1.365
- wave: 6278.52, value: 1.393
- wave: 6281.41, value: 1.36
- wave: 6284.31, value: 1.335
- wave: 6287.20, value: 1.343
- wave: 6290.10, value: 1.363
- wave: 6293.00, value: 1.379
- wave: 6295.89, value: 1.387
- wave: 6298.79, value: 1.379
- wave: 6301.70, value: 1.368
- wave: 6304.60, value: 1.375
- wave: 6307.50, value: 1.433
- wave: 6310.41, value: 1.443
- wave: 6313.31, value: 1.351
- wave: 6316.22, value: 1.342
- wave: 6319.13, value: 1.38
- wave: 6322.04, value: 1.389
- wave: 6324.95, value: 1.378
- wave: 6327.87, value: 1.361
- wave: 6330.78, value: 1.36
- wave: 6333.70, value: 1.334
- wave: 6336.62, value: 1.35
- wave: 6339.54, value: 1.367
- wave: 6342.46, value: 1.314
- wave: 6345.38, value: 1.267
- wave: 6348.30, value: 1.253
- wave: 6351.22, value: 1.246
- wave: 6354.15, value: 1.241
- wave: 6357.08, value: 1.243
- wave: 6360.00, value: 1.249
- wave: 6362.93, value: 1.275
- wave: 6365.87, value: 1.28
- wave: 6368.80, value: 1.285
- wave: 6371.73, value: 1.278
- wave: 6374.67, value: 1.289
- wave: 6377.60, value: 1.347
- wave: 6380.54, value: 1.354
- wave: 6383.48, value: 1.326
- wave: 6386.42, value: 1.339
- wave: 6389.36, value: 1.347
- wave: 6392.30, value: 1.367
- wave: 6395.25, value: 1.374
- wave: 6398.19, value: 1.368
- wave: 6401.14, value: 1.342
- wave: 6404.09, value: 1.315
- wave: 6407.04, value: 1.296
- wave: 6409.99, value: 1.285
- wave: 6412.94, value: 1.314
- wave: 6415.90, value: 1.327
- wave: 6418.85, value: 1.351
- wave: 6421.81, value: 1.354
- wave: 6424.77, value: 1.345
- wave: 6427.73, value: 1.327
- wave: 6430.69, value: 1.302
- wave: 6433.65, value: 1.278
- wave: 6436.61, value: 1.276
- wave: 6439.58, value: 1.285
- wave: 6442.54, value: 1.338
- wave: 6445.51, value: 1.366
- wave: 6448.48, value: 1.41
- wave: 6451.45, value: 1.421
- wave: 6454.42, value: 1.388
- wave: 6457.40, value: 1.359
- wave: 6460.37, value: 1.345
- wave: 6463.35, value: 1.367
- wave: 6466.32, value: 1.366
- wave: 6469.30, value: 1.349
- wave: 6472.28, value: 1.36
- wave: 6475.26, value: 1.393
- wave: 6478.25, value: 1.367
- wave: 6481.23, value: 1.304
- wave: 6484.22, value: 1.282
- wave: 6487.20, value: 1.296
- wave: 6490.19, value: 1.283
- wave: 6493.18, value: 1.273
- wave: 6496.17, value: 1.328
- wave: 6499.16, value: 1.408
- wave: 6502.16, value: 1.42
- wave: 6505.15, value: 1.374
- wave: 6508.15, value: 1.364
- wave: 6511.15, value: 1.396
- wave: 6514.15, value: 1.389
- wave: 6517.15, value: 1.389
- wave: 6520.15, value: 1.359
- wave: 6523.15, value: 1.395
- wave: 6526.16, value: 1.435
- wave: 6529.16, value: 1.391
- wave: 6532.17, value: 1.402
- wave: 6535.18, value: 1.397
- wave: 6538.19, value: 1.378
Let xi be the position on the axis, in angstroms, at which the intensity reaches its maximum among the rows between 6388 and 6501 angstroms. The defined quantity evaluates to 6451.45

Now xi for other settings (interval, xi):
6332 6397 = 6395.25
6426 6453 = 6451.45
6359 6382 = 6380.54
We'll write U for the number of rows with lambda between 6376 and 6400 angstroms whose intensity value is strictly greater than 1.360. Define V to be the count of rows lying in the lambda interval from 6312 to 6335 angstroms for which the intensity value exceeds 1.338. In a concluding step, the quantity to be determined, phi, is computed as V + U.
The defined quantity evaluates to 10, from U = 3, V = 7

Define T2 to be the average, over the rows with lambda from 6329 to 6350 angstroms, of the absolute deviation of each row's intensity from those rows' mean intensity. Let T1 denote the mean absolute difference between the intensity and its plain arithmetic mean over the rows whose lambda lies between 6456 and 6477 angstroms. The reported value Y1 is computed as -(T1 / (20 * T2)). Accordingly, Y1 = -0.015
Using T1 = 0.011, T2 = 0.037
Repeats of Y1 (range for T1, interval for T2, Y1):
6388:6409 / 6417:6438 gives -0.039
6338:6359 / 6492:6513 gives -0.048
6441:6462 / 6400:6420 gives -0.072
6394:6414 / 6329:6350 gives -0.039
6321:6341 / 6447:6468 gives -0.028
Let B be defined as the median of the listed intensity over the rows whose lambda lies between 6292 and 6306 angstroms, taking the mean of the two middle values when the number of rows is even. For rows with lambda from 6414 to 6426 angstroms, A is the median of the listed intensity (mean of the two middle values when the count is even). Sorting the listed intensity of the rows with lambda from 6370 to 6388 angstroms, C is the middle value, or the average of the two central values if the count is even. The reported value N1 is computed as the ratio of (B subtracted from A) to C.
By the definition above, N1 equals -0.023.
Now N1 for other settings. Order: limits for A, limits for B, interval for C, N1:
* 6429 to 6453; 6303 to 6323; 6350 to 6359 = -0.048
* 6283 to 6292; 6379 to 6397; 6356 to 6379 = -0.006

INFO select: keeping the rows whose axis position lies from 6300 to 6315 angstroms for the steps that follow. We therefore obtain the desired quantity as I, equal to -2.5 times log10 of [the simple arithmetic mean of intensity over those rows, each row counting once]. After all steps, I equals -0.36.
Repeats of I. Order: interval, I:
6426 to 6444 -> -0.29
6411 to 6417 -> -0.30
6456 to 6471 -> -0.33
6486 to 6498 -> -0.28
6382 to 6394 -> -0.32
